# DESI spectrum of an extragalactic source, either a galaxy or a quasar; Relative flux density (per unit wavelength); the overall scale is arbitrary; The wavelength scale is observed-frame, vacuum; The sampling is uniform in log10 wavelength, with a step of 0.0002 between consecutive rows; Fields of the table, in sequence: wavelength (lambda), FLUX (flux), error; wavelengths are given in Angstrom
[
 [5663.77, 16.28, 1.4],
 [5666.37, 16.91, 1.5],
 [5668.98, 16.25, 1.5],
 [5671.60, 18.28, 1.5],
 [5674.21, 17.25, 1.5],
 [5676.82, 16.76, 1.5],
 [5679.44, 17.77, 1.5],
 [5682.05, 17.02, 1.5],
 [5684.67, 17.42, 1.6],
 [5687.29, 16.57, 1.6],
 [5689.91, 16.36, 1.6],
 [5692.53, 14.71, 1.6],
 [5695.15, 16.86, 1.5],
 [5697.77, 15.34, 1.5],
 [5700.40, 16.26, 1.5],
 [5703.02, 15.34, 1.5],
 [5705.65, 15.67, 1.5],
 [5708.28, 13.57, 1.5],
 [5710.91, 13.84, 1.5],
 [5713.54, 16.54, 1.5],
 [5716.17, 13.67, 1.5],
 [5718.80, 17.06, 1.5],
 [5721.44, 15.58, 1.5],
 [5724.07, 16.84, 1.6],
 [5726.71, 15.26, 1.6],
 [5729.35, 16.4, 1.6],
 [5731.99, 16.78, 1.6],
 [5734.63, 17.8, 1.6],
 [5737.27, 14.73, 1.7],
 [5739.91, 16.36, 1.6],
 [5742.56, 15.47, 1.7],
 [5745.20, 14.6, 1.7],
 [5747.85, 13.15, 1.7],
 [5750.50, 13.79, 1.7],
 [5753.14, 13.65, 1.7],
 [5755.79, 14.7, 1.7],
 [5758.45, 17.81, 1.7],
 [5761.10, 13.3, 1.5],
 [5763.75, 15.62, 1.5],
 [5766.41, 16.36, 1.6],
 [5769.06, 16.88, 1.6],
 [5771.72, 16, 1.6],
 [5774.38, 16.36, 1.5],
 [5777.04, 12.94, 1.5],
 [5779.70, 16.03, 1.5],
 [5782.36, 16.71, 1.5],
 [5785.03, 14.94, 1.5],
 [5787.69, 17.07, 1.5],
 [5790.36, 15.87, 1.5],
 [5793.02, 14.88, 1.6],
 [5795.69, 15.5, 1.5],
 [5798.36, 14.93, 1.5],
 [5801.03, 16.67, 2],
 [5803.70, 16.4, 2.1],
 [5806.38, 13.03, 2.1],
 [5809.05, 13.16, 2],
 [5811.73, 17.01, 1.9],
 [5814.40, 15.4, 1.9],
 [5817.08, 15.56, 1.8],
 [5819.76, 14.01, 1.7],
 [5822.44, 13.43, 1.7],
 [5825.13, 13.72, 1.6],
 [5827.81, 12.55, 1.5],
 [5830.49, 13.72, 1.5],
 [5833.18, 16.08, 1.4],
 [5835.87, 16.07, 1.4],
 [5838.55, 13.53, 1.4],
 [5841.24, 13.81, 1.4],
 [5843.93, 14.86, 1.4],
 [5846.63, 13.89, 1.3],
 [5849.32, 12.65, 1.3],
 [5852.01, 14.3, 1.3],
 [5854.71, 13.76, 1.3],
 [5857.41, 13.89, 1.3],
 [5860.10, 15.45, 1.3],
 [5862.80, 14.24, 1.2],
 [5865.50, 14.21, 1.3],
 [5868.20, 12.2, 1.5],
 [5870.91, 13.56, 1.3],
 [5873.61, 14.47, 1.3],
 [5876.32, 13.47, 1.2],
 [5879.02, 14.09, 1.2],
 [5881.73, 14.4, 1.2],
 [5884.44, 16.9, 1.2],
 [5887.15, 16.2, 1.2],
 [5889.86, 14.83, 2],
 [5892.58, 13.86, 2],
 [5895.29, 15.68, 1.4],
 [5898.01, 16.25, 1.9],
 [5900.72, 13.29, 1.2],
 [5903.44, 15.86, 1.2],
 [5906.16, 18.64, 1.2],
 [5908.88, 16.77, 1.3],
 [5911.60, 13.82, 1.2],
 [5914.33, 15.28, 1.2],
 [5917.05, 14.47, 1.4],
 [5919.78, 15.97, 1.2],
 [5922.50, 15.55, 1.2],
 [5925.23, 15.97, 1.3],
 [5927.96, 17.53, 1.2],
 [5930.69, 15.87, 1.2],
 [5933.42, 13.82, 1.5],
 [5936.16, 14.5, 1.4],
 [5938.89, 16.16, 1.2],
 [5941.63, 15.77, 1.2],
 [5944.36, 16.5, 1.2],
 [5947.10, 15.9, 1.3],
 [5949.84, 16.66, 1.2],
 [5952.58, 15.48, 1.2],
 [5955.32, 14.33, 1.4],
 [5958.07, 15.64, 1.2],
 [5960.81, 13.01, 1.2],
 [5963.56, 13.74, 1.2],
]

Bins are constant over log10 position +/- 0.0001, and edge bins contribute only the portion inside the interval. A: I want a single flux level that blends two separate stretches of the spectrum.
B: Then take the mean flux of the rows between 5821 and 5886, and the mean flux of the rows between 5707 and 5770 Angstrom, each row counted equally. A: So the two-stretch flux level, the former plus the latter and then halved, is 14.8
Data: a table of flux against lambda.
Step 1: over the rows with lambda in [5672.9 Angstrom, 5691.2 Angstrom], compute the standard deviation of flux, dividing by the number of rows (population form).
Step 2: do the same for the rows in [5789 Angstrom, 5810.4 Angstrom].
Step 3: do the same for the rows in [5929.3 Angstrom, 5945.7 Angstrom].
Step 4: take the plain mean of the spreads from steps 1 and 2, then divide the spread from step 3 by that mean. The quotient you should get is 1.10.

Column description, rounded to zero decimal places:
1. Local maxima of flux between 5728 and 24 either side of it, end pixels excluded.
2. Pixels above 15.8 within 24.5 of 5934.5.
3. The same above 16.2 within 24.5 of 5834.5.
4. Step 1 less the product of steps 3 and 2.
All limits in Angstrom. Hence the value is -3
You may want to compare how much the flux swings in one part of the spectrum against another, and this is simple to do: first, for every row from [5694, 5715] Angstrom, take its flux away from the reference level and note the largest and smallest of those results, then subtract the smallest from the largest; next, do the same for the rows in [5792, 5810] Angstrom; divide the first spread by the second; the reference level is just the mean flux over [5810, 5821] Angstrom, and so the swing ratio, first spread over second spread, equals 0.90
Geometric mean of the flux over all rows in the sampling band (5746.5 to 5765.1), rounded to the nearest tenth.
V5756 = 14.5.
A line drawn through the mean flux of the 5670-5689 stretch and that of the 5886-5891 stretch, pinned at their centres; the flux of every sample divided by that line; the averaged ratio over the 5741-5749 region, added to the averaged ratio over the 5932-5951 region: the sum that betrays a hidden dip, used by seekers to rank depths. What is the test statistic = 1.90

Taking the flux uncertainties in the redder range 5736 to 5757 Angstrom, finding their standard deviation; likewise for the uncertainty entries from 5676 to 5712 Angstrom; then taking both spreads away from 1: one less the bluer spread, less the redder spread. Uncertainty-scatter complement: 0.92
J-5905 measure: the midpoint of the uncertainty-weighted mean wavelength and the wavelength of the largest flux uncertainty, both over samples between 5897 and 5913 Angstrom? 5901.1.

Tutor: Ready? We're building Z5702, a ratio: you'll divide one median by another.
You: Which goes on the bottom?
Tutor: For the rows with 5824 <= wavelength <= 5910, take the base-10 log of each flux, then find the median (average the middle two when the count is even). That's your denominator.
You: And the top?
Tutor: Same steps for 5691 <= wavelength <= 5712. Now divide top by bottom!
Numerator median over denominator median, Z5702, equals 1.03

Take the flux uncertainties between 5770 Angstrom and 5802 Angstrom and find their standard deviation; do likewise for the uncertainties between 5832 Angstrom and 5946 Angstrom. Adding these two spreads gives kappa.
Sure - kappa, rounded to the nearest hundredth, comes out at 0.34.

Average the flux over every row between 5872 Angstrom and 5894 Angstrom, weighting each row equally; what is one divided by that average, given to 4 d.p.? 0.0677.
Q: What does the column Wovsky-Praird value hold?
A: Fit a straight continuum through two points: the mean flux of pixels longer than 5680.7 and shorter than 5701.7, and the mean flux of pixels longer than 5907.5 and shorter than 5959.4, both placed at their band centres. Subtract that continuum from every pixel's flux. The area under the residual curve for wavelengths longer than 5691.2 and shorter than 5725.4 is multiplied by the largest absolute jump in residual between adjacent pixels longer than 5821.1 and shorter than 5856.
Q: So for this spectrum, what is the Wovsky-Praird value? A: -68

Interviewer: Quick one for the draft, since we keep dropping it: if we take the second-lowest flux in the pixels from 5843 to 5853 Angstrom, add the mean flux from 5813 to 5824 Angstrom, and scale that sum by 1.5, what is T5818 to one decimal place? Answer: 42.7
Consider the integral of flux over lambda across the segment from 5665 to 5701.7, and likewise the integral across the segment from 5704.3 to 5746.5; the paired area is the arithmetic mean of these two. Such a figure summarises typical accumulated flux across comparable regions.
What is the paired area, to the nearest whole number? 636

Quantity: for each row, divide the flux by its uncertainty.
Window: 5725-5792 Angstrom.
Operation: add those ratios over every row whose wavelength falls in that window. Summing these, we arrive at 244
